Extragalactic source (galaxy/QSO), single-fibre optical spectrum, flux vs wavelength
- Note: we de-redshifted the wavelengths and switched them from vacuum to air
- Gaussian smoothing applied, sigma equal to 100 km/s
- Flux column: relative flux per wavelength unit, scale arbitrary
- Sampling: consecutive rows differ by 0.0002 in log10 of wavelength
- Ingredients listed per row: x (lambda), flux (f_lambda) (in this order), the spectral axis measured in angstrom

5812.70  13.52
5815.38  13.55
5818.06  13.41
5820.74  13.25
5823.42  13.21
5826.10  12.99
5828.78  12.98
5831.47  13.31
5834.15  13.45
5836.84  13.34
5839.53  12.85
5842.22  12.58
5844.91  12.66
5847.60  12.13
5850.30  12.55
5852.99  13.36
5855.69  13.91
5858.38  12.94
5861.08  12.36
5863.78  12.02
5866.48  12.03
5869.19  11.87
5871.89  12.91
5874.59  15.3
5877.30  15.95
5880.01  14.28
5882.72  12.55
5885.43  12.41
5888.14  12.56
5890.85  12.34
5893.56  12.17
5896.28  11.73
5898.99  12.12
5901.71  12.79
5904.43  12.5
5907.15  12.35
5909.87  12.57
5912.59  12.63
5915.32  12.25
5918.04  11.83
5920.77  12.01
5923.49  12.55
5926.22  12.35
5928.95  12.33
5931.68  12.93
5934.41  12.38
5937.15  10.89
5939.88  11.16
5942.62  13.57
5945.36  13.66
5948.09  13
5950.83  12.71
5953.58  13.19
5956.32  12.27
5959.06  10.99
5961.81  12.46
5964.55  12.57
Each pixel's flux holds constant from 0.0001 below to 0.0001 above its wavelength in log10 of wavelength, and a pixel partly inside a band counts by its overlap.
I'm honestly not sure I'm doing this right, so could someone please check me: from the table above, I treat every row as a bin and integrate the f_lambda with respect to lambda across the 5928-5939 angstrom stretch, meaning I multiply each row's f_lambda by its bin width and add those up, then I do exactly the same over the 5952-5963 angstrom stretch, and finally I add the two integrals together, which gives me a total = 267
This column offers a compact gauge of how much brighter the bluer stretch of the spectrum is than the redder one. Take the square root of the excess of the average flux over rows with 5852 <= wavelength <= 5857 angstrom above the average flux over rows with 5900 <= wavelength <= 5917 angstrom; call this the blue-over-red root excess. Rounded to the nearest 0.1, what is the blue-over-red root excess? 1.1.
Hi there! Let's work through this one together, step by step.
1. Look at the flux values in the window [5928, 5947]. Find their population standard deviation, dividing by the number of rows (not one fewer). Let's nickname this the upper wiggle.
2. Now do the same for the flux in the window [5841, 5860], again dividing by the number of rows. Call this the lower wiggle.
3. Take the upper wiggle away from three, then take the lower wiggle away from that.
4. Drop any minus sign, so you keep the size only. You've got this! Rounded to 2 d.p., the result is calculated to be 1.45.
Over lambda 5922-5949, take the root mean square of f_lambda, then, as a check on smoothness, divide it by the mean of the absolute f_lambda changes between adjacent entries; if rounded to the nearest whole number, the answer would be 18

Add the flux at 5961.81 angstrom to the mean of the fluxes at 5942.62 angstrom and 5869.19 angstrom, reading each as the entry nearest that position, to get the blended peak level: 25.2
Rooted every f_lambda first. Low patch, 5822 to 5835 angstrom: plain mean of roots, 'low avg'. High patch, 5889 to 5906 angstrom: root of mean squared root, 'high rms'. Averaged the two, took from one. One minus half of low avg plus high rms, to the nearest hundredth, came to -2.57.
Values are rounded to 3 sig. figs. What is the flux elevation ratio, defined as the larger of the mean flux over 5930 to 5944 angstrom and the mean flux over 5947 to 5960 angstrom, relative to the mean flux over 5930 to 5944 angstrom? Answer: 1.02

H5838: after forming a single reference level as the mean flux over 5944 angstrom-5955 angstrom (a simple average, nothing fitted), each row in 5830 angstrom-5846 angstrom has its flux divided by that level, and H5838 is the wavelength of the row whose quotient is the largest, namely 5834.15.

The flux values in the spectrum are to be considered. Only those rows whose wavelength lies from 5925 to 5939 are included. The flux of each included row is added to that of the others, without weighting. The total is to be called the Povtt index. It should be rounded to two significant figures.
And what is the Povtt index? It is 61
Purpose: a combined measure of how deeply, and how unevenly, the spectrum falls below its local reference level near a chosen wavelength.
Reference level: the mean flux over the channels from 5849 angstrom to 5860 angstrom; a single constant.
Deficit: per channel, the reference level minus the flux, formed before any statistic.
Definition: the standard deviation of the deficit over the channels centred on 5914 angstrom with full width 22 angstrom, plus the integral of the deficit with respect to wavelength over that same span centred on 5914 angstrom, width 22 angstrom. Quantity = 19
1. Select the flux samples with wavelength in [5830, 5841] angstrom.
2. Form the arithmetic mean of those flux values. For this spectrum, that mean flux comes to 13.2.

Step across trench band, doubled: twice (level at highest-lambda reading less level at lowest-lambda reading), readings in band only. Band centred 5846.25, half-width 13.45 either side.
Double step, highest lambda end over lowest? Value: -1.0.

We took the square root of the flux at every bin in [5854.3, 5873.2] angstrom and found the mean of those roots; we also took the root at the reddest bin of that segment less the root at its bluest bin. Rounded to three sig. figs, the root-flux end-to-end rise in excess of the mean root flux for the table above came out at -3.68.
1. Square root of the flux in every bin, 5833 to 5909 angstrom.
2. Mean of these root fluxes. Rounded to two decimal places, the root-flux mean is 3.58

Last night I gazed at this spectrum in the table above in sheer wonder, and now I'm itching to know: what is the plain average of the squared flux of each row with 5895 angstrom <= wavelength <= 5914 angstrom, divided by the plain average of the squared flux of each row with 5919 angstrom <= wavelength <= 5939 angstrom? 1.03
